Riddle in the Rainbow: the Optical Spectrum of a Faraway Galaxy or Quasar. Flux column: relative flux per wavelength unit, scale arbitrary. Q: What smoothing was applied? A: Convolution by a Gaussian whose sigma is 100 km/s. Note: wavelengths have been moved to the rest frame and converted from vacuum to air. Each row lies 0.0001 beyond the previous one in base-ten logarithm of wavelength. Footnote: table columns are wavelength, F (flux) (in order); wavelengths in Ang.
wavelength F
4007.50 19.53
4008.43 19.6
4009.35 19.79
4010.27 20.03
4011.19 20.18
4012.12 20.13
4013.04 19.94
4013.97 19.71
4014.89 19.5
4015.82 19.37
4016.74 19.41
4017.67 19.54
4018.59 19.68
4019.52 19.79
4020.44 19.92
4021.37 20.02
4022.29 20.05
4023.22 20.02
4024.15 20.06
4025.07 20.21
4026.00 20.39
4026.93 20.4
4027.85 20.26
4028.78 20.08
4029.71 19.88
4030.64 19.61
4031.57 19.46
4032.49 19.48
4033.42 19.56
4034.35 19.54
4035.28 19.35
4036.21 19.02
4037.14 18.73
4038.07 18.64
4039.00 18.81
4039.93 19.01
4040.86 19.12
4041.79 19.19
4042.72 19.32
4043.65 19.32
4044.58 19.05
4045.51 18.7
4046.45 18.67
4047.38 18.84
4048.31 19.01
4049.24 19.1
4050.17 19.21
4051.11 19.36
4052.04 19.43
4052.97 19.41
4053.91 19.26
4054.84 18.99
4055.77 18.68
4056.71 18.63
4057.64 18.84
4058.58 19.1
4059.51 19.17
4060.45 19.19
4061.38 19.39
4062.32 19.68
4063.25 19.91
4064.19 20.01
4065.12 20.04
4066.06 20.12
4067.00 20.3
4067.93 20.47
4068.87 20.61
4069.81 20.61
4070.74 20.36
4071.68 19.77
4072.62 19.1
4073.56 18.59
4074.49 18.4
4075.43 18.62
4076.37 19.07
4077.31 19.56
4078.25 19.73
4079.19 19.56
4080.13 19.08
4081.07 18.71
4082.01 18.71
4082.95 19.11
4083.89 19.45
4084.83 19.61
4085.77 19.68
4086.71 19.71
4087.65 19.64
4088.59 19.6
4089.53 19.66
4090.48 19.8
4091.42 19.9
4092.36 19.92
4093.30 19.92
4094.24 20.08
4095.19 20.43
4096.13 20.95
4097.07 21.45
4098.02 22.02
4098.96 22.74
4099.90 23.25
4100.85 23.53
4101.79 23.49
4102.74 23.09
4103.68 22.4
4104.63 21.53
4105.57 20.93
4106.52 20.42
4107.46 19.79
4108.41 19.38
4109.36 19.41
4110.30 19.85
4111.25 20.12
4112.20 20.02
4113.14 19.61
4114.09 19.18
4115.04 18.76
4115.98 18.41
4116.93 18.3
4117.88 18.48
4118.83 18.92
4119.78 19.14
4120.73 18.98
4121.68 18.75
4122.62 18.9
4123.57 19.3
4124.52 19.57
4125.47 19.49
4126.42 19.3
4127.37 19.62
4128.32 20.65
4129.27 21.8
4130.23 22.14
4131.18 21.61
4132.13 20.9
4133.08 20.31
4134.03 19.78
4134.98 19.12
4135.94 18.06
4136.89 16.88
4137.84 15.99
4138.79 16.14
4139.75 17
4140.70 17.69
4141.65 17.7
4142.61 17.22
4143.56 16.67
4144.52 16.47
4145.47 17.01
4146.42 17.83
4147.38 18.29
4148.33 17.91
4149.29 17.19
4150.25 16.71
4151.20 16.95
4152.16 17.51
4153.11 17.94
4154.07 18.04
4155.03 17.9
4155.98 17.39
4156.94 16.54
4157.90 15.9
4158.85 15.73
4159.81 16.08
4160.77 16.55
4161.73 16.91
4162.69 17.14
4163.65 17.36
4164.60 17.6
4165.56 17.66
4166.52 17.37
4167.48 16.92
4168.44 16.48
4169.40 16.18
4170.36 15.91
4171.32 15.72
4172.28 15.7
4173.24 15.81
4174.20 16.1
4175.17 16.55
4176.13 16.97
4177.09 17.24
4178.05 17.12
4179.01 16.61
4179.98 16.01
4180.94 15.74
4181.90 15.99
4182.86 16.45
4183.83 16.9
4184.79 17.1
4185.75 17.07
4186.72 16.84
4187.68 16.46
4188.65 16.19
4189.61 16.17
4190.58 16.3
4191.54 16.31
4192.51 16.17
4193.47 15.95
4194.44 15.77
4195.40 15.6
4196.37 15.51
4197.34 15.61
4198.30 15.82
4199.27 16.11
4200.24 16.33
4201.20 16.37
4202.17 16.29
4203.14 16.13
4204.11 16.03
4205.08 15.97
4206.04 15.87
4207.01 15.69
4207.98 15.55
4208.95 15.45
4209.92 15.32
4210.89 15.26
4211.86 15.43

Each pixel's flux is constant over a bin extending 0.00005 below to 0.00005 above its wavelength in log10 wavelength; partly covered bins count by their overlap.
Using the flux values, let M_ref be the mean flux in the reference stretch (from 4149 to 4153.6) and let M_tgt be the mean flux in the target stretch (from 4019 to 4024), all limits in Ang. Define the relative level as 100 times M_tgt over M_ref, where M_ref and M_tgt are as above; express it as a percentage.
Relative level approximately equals 116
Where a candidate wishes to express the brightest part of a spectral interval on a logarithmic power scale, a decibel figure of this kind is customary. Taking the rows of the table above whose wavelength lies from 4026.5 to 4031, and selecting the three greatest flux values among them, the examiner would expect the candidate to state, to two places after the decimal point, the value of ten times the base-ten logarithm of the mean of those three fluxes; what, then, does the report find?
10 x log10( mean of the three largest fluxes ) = 13.06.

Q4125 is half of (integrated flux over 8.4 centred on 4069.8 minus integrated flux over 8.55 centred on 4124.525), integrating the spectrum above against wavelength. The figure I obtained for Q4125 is 1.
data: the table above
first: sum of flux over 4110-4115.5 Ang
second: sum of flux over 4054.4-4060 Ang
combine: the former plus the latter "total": 231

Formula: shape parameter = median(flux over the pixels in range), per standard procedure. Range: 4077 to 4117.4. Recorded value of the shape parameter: 19.8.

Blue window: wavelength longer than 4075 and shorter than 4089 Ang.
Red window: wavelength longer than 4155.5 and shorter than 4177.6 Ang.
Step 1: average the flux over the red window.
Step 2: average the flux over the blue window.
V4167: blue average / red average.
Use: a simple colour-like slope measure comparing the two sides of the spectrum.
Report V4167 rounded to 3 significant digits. 1.16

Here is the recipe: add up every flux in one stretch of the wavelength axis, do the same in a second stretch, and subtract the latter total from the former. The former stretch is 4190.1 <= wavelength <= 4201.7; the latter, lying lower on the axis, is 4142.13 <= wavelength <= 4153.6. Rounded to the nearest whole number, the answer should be -16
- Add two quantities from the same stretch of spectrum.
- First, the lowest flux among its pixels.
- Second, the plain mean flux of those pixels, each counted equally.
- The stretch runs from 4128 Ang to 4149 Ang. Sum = 34.5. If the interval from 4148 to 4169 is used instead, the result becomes 32.8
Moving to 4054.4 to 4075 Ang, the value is 37.9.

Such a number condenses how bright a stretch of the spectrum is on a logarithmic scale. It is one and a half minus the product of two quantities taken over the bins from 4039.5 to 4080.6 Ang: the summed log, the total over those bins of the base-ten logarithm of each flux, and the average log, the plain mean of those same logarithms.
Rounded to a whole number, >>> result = -71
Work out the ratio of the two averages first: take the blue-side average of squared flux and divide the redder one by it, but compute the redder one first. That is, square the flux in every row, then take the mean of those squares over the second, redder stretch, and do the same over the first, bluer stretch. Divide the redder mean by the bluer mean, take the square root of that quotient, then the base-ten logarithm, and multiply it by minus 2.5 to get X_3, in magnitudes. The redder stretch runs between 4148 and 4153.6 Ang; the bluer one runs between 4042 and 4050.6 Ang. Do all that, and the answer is 0.10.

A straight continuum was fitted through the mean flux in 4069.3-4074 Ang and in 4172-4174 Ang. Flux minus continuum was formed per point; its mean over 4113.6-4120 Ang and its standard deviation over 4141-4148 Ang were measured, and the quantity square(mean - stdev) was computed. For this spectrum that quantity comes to 0.0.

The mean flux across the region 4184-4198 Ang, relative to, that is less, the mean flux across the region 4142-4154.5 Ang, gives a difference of -1.1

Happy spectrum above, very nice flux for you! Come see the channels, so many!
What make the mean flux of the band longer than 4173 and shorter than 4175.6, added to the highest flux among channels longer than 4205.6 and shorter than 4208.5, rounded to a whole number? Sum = 32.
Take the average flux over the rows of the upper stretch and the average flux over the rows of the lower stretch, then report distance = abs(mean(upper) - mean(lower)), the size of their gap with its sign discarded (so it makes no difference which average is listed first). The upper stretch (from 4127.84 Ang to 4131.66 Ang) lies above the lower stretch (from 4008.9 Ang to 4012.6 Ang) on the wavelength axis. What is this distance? 1.5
